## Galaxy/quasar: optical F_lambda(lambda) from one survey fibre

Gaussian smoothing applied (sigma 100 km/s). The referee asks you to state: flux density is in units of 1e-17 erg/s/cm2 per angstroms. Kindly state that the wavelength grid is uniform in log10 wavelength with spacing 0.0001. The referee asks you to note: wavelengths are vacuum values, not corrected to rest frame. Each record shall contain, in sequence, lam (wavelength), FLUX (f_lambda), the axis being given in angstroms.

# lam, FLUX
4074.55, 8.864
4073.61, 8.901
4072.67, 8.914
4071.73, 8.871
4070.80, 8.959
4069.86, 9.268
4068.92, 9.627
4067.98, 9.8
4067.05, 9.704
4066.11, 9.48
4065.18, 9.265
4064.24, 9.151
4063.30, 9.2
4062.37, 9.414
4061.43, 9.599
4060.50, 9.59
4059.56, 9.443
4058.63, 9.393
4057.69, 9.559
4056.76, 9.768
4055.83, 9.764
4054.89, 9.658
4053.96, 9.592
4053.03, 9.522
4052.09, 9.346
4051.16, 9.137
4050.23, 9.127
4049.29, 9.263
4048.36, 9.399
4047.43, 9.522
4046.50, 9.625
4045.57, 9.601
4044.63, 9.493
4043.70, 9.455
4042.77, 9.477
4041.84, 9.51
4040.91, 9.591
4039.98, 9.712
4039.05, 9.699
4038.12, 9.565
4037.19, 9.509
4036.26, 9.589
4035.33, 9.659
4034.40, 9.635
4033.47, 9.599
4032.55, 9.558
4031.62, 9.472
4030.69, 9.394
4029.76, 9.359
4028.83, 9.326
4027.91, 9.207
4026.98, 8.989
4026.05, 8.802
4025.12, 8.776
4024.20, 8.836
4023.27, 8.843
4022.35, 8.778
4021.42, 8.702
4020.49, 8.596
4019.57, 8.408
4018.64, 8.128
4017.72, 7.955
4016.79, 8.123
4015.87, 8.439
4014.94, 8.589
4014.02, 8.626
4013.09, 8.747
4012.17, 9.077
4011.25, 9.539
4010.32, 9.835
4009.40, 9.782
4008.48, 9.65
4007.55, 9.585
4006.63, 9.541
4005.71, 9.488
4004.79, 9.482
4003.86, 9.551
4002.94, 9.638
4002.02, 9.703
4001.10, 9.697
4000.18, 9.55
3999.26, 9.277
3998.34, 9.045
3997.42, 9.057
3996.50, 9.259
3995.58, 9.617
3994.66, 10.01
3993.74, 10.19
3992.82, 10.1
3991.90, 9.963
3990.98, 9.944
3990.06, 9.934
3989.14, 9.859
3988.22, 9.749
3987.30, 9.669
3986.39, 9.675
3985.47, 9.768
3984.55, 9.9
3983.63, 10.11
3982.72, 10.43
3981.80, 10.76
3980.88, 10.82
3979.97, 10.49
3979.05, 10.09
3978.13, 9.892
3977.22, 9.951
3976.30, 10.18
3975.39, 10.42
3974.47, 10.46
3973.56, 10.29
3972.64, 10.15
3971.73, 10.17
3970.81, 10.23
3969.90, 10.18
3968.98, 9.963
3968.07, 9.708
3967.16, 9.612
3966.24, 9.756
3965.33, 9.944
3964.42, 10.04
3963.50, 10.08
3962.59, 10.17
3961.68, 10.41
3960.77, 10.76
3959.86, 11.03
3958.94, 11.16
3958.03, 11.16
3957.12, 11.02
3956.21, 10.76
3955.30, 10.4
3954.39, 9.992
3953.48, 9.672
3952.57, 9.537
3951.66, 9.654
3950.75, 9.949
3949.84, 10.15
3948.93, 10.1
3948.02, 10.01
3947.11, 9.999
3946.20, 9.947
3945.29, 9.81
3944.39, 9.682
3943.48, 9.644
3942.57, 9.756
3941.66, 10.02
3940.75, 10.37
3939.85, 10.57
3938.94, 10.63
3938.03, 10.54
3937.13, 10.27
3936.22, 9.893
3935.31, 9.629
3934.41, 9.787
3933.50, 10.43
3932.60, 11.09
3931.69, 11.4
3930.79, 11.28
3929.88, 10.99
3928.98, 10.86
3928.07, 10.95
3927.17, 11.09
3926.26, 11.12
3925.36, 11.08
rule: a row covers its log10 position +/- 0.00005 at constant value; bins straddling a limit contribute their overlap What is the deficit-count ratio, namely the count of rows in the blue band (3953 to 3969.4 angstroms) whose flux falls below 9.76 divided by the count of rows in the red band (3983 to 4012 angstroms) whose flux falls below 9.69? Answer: 0.250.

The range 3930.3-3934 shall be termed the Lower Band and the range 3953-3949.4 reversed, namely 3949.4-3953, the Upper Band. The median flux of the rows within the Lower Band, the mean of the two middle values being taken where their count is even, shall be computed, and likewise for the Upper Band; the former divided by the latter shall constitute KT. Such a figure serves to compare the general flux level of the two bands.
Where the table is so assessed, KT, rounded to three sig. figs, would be 1.14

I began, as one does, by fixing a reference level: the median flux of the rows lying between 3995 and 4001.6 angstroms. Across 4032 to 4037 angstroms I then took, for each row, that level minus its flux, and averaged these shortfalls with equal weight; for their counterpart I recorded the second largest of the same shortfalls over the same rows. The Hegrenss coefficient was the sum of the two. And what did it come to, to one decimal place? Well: -0.6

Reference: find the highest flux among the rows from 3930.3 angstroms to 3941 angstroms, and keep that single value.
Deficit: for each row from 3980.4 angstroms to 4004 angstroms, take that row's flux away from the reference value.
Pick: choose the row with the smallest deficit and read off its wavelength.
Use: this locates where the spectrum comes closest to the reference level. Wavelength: 3980.88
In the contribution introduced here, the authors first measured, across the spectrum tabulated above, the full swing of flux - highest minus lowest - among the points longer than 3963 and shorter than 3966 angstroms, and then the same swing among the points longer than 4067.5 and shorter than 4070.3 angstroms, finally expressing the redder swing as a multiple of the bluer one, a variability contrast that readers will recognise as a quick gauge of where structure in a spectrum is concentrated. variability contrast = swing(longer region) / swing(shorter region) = 3.9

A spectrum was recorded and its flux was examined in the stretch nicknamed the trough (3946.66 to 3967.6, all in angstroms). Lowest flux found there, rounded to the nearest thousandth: 9.537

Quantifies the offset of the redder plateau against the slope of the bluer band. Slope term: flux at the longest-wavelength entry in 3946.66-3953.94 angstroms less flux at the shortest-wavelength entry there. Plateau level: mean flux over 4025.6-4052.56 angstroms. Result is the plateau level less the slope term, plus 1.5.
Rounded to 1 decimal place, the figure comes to 11.3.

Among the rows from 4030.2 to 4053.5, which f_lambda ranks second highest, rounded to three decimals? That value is 9.699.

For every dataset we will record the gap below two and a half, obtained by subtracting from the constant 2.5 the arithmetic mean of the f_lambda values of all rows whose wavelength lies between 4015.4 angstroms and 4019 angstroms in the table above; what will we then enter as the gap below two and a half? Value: -5.66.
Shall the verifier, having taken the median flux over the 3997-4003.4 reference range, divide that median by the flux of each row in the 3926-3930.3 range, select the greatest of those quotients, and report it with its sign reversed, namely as -0.88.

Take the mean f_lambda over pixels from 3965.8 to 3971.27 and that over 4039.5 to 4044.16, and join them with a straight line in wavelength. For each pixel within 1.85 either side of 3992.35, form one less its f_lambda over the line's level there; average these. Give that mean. -0.026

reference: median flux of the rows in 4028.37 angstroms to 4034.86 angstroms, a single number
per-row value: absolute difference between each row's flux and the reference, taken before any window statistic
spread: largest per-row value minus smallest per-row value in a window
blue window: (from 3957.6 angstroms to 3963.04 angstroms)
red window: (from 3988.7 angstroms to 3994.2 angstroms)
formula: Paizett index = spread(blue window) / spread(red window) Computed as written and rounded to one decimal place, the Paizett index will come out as 3.0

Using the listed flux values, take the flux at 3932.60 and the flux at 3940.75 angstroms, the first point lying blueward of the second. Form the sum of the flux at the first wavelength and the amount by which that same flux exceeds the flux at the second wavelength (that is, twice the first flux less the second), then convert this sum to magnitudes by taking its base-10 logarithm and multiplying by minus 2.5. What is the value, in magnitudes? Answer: -2.68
